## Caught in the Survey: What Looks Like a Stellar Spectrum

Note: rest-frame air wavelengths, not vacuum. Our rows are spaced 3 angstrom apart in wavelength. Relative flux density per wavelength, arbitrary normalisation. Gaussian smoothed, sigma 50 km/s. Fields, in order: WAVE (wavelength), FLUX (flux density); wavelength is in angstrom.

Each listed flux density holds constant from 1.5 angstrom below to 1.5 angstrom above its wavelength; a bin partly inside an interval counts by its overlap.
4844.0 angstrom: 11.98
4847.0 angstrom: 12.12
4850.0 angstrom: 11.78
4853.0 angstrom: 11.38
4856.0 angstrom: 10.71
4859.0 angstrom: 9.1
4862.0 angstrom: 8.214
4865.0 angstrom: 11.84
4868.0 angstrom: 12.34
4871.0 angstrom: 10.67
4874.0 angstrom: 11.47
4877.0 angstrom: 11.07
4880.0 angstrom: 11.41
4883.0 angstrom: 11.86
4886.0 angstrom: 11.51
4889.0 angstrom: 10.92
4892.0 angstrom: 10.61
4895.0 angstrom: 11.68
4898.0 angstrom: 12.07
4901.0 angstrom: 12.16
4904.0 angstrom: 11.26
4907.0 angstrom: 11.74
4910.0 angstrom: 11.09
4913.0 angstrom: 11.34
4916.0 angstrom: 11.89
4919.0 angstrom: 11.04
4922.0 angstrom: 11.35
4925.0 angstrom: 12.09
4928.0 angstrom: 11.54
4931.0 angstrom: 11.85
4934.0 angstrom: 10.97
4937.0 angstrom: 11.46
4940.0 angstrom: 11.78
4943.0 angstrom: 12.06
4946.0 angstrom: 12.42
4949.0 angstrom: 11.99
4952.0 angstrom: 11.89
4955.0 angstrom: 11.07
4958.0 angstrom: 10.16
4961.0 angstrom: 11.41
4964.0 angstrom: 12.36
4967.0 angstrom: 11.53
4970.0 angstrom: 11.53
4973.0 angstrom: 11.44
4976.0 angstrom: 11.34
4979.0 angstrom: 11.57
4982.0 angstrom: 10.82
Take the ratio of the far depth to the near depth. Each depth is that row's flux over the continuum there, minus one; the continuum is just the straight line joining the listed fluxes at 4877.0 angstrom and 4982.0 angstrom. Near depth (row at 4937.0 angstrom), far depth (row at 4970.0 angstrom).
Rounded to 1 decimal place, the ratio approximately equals 1.3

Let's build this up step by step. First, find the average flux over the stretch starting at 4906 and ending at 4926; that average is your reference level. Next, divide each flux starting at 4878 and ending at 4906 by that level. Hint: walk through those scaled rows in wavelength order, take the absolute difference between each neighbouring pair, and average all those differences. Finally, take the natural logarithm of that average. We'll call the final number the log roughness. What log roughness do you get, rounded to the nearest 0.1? -3.1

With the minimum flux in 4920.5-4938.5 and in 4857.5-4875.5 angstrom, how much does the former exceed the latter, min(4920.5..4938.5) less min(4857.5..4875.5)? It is 2.8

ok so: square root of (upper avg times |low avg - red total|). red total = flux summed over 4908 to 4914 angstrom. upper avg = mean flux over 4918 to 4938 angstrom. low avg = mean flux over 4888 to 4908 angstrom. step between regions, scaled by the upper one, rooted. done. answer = 11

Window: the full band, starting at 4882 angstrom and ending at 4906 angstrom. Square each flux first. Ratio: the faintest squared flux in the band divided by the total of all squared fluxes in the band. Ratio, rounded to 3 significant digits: 0.106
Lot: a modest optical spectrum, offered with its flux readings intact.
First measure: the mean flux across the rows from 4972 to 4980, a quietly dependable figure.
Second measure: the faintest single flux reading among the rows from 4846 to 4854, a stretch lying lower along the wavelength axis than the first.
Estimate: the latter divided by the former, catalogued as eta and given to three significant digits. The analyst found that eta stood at 0.994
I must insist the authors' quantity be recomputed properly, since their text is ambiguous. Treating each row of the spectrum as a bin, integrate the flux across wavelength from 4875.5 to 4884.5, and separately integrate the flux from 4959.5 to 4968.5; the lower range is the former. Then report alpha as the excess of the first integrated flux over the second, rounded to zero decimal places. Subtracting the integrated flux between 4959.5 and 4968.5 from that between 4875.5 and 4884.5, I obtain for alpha -3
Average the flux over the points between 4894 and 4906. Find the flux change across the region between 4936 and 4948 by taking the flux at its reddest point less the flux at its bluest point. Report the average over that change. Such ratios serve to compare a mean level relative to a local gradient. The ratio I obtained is 12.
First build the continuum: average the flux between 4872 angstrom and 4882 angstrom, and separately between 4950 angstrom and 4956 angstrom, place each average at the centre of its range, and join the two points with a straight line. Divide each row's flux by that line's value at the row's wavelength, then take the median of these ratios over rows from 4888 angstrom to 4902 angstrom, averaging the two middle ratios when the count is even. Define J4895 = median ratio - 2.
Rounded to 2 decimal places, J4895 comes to -0.97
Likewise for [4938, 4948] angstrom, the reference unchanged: -0.95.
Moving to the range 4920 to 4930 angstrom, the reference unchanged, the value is -0.99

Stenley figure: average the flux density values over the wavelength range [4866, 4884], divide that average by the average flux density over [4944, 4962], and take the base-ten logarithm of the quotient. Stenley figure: -0.001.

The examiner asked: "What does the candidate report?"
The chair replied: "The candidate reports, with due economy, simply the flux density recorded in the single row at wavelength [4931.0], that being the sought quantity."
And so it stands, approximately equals 11.85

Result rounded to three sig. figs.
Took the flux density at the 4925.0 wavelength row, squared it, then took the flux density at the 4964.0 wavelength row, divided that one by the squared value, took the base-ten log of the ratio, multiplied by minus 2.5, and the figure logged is 2.68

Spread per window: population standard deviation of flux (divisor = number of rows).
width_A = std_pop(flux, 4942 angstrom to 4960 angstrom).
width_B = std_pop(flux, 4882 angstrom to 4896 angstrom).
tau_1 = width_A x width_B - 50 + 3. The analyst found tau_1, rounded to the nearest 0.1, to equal -46.6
